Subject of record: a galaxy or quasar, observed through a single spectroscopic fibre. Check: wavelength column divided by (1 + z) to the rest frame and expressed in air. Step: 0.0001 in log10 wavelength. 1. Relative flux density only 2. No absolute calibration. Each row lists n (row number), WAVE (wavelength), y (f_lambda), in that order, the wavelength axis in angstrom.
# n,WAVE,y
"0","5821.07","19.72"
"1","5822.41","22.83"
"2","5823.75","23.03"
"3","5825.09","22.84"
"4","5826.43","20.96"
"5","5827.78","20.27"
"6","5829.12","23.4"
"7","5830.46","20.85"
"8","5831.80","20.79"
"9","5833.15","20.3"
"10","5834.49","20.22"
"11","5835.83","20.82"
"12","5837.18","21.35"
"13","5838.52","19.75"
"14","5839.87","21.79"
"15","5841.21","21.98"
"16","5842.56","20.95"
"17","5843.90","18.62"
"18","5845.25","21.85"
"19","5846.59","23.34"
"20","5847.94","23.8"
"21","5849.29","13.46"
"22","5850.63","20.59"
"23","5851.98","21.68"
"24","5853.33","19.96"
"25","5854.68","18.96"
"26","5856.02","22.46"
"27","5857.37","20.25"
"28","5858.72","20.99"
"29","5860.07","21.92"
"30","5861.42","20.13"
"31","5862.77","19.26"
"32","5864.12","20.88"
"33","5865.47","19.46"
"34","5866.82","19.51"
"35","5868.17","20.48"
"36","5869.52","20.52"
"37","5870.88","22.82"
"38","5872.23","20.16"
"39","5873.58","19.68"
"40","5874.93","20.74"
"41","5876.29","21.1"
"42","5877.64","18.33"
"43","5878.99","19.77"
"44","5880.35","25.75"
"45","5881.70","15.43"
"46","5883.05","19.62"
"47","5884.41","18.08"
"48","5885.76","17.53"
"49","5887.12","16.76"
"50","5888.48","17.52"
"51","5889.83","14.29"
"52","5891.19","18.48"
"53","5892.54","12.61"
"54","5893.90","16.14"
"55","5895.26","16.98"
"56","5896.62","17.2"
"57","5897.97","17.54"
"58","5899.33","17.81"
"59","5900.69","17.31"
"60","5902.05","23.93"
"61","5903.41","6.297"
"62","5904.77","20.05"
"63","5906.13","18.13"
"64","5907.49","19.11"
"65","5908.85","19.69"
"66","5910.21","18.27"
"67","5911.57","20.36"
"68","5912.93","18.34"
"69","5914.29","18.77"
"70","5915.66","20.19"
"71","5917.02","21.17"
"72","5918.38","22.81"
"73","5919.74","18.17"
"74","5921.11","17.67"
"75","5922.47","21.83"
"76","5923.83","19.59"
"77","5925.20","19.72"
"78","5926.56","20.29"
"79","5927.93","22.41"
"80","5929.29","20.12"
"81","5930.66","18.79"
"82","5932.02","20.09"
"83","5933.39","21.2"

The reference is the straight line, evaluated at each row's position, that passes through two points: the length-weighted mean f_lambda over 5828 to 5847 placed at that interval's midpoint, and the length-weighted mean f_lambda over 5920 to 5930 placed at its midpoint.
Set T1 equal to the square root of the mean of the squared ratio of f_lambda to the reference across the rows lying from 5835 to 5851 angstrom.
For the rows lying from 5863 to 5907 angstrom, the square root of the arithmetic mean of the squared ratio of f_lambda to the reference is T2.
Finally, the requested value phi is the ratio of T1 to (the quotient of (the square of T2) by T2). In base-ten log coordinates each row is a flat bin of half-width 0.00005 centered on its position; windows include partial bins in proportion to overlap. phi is 1.09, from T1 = 0.991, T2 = 0.912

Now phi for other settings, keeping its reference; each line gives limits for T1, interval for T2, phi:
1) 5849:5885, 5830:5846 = 0.99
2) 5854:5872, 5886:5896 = 1.25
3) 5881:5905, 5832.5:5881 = 0.85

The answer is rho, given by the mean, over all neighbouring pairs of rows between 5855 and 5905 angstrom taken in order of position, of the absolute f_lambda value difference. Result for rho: 2.9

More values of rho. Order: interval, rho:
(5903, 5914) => 3.3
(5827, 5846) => 1.4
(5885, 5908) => 3.8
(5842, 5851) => 4.2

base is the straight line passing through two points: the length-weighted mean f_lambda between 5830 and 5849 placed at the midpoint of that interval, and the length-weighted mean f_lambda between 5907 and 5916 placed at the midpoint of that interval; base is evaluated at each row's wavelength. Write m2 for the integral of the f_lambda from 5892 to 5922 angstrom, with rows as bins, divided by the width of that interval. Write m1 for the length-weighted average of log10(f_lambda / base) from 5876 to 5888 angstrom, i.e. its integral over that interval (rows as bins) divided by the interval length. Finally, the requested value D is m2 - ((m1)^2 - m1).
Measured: 18.1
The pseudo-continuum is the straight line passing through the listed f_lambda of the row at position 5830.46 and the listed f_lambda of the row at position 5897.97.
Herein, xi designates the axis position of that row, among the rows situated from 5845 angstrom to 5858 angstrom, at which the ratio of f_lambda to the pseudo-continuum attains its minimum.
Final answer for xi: 5849.29 angstrom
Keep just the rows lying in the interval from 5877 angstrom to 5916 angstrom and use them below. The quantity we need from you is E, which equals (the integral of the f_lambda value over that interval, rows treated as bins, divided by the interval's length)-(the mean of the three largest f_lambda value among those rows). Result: -5.4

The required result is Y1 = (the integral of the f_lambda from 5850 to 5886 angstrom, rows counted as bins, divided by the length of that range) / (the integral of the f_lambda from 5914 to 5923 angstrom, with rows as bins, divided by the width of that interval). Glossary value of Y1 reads 1.01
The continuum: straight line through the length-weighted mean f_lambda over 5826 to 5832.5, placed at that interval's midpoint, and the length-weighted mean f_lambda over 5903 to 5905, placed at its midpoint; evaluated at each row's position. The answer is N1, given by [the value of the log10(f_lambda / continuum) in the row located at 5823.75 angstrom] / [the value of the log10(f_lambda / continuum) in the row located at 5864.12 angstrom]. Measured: 0.3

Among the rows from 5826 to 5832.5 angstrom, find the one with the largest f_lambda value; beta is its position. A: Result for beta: 5829.12 angstrom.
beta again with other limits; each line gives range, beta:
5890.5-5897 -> 5891.19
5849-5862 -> 5856.02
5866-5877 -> 5870.88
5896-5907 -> 5902.05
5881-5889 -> 5883.05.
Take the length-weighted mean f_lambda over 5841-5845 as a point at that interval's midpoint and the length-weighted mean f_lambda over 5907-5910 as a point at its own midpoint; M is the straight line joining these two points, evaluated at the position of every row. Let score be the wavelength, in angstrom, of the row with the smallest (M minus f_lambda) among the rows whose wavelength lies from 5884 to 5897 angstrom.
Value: 5891.19 angstrom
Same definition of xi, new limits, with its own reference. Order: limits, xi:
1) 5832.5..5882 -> 5849.29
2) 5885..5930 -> 5903.41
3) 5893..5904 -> 5903.41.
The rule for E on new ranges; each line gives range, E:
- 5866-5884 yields -3.0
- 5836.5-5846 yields -1.0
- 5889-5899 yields -1.5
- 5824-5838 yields -1.3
